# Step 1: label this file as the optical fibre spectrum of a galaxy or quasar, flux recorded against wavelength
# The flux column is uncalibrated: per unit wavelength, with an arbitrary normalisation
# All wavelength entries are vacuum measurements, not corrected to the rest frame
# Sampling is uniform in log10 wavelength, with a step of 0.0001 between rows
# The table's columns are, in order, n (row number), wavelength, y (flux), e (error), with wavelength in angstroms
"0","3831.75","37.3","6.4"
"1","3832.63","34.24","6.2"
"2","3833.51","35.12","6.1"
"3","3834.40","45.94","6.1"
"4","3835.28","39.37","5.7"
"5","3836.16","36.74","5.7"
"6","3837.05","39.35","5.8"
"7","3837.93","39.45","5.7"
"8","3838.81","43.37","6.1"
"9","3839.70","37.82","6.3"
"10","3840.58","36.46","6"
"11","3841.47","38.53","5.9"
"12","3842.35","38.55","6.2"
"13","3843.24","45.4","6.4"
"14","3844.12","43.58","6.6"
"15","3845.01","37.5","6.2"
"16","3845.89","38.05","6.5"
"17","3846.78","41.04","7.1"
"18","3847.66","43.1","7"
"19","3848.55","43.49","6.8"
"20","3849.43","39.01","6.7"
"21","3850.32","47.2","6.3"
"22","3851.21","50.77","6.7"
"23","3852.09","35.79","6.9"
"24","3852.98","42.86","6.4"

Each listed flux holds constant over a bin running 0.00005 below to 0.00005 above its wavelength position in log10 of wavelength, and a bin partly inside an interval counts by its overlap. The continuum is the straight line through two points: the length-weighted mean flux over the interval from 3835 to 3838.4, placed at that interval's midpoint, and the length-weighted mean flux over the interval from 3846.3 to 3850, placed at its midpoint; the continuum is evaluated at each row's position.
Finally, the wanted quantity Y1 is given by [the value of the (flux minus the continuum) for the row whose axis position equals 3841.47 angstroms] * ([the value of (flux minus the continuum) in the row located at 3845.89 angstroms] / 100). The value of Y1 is 0.05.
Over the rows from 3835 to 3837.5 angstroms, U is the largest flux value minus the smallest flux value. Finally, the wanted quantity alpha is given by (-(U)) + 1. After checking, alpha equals -1.6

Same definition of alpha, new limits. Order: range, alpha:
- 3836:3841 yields -5.9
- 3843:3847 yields -6.9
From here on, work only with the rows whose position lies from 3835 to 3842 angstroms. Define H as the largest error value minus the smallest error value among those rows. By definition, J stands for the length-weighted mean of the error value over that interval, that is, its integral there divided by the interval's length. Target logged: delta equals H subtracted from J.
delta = 5.31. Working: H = 0.600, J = 5.9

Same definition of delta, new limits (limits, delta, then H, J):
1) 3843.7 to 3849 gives 5.81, 0.900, 6.7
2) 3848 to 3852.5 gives 6.09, 0.600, 6.7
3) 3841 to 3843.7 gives 5.67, 0.500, 6.2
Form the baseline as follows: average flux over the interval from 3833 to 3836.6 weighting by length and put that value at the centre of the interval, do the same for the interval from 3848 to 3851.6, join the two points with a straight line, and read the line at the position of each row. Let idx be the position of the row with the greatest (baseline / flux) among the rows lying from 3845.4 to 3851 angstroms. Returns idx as 3849.43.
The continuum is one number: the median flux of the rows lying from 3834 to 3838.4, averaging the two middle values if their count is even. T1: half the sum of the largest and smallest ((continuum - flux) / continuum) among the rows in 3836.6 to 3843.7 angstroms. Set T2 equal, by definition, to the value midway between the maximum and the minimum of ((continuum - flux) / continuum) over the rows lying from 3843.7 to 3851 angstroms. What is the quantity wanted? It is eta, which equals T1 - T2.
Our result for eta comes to 0.036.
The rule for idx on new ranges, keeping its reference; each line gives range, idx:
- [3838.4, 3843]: 3840.58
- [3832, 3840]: 3832.63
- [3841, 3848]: 3845.01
